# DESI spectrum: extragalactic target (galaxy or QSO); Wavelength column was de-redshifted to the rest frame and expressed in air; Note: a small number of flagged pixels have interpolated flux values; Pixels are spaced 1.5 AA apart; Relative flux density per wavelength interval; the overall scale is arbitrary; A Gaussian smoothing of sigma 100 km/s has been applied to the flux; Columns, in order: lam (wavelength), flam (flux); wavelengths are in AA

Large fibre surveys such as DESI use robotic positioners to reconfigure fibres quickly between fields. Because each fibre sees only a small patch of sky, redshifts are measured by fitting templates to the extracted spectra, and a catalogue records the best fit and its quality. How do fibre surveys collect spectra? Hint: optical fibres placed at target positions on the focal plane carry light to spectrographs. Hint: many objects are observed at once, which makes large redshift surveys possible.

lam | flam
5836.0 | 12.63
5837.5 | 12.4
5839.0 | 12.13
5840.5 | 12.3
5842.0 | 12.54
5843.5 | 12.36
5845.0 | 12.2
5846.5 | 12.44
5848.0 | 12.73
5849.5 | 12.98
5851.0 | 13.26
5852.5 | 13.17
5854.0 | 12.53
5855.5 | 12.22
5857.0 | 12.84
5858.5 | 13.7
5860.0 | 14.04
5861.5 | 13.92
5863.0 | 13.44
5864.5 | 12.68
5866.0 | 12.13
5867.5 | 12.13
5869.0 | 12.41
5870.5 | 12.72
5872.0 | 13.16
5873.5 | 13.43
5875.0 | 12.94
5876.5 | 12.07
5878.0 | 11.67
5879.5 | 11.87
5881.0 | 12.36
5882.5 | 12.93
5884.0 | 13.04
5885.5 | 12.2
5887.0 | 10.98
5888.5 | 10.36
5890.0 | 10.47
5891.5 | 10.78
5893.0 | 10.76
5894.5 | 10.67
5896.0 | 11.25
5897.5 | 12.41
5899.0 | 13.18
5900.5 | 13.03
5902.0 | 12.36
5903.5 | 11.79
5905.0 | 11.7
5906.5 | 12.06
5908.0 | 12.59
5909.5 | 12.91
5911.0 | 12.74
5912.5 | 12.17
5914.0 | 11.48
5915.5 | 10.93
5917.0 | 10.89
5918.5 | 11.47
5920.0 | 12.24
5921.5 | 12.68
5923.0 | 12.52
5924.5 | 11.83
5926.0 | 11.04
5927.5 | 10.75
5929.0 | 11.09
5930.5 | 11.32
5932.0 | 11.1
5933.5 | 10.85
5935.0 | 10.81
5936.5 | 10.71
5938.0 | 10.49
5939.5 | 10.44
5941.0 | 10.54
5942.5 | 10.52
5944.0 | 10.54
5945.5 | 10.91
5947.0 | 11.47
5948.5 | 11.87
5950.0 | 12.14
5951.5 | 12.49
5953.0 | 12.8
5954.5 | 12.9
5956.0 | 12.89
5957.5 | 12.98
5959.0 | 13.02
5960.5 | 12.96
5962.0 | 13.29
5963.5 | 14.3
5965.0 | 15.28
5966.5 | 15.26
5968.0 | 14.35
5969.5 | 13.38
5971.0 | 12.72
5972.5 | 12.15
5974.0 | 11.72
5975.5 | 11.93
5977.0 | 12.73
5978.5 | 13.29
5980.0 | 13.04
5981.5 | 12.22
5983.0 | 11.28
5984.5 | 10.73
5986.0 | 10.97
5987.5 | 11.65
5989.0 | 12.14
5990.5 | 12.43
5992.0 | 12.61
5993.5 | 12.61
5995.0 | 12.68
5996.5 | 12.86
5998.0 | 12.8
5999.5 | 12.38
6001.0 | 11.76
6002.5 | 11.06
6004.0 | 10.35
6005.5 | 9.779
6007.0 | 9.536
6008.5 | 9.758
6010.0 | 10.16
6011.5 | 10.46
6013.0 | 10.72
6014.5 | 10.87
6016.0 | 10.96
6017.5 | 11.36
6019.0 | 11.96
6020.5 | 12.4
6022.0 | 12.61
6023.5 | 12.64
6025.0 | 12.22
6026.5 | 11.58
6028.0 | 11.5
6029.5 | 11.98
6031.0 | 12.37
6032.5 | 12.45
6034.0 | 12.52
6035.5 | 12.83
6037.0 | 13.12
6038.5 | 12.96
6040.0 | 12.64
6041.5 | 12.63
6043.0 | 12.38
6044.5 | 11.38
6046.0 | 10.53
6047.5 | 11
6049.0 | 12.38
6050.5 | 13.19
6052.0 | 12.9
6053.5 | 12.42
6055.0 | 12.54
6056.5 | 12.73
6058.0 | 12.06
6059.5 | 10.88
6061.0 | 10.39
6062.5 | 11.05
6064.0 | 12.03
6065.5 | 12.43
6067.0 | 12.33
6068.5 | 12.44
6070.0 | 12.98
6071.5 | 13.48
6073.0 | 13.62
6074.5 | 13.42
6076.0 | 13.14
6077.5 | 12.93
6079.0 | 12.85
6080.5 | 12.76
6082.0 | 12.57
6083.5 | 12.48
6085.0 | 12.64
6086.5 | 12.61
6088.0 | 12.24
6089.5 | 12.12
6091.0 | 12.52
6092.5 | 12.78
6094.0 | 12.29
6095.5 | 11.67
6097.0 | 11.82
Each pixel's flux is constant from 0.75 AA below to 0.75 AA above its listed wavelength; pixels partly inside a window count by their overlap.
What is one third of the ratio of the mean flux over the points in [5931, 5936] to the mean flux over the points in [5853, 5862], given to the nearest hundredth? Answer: 0.28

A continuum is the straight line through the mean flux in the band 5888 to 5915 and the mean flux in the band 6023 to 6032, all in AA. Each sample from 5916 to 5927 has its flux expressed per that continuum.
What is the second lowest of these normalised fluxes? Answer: 0.93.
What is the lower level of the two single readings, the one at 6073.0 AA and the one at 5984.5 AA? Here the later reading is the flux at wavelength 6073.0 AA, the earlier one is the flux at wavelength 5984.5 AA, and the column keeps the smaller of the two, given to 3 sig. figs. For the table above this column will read 10.7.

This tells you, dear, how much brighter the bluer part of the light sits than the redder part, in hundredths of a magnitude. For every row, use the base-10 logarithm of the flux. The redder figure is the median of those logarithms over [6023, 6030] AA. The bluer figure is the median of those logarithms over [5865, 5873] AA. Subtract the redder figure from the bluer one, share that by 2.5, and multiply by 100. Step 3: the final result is 1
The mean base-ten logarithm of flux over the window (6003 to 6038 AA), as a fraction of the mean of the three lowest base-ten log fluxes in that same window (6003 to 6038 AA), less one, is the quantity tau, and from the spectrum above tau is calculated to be 0.073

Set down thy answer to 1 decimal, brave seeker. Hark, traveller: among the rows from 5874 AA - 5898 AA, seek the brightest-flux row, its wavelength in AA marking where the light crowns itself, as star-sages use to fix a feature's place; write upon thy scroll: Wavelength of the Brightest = 5884.0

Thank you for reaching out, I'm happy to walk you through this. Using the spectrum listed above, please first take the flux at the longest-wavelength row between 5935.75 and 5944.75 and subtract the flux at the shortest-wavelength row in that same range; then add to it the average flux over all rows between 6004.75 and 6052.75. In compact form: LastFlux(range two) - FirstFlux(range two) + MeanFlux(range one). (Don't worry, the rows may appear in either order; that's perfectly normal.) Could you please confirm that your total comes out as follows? 11.6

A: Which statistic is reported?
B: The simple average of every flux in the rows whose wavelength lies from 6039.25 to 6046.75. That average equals 11.9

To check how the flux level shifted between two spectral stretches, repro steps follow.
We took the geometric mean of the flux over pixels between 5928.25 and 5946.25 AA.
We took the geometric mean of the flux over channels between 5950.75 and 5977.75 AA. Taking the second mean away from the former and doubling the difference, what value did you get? -4.7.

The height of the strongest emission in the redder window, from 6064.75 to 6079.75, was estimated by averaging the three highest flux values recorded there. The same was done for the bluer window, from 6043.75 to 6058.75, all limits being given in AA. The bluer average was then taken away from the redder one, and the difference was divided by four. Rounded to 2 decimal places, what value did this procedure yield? 0.14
